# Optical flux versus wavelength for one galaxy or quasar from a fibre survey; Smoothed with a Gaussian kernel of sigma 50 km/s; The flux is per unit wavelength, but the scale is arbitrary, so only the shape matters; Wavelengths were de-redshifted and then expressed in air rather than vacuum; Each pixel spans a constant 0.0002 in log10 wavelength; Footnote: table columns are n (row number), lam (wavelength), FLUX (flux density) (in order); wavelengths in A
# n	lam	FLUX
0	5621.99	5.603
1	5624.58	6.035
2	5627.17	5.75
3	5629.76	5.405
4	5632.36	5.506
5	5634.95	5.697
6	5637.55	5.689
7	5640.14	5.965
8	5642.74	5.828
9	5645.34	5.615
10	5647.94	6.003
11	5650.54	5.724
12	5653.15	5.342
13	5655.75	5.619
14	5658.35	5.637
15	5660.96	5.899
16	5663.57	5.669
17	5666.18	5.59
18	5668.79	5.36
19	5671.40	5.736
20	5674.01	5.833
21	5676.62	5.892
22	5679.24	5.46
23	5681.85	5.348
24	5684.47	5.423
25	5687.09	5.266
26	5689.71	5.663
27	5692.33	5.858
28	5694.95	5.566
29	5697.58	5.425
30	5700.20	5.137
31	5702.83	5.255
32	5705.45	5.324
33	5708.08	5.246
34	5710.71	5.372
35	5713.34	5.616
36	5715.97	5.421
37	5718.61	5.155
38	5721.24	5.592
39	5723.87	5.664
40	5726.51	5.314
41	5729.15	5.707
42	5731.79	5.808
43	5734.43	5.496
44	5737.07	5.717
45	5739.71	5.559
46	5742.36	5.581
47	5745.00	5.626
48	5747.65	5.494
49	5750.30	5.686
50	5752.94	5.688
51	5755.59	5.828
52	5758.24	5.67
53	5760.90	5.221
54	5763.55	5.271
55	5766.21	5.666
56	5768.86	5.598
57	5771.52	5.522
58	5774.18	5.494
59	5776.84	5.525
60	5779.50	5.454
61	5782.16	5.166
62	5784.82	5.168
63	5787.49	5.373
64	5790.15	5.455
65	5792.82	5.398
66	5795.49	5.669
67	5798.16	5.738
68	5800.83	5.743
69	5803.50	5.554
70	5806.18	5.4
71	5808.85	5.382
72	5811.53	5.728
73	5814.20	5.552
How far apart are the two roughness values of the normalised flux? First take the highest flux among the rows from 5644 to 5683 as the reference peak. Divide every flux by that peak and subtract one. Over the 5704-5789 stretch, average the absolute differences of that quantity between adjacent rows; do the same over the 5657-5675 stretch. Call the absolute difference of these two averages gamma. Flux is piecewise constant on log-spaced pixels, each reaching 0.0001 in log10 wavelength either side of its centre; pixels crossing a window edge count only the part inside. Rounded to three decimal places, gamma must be 0.007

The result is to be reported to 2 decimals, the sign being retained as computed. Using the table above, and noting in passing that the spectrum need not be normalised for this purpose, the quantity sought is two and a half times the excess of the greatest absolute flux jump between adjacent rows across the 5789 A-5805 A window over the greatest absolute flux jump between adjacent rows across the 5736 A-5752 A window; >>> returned 0.20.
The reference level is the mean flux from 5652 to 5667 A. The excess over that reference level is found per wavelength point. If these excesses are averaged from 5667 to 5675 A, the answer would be 0.0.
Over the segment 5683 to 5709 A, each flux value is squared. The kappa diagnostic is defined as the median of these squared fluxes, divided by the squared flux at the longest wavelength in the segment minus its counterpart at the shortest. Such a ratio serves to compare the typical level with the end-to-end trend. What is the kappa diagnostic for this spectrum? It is -15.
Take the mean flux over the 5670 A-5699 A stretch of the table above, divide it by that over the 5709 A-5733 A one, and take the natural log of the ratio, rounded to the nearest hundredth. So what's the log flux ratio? 0.01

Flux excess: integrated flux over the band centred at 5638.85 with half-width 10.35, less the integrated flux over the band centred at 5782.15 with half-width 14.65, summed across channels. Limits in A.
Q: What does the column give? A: -41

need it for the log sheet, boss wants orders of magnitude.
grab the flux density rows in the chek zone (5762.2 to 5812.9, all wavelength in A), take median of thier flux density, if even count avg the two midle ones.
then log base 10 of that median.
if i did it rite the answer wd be 0.740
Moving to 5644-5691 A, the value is 0.750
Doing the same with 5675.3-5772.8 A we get 0.745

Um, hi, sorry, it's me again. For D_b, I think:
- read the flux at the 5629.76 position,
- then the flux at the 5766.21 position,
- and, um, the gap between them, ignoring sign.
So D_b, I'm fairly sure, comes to 0.26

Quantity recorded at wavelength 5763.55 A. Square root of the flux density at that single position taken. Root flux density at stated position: 2.30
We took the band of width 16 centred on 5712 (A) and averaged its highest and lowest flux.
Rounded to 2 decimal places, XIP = 5.39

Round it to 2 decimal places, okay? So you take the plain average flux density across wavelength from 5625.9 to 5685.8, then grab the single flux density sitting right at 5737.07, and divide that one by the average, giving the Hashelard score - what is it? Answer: 1.01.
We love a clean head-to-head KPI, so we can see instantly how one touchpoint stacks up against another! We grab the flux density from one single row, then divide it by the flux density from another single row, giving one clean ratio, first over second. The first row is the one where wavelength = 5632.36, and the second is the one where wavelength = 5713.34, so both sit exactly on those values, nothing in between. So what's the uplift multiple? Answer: 0.98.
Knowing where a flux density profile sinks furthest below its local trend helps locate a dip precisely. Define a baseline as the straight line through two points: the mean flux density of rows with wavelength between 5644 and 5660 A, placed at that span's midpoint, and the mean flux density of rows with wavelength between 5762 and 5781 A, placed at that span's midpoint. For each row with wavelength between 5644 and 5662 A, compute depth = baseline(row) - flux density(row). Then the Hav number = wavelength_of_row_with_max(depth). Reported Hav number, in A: 5653.15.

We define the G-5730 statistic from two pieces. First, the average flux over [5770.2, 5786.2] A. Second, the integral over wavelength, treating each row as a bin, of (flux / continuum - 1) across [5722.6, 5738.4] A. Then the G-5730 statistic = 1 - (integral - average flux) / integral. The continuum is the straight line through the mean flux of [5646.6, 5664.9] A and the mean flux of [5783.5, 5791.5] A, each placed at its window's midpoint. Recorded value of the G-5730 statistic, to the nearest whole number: 15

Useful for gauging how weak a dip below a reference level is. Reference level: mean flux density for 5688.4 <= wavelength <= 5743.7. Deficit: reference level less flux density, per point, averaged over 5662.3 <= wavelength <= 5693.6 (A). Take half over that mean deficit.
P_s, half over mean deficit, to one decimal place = -5.4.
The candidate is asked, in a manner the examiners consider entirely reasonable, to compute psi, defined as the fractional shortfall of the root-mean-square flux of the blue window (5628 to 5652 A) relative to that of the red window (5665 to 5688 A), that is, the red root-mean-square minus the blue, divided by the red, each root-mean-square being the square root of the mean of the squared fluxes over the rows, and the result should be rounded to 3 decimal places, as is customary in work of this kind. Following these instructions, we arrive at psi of -0.030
